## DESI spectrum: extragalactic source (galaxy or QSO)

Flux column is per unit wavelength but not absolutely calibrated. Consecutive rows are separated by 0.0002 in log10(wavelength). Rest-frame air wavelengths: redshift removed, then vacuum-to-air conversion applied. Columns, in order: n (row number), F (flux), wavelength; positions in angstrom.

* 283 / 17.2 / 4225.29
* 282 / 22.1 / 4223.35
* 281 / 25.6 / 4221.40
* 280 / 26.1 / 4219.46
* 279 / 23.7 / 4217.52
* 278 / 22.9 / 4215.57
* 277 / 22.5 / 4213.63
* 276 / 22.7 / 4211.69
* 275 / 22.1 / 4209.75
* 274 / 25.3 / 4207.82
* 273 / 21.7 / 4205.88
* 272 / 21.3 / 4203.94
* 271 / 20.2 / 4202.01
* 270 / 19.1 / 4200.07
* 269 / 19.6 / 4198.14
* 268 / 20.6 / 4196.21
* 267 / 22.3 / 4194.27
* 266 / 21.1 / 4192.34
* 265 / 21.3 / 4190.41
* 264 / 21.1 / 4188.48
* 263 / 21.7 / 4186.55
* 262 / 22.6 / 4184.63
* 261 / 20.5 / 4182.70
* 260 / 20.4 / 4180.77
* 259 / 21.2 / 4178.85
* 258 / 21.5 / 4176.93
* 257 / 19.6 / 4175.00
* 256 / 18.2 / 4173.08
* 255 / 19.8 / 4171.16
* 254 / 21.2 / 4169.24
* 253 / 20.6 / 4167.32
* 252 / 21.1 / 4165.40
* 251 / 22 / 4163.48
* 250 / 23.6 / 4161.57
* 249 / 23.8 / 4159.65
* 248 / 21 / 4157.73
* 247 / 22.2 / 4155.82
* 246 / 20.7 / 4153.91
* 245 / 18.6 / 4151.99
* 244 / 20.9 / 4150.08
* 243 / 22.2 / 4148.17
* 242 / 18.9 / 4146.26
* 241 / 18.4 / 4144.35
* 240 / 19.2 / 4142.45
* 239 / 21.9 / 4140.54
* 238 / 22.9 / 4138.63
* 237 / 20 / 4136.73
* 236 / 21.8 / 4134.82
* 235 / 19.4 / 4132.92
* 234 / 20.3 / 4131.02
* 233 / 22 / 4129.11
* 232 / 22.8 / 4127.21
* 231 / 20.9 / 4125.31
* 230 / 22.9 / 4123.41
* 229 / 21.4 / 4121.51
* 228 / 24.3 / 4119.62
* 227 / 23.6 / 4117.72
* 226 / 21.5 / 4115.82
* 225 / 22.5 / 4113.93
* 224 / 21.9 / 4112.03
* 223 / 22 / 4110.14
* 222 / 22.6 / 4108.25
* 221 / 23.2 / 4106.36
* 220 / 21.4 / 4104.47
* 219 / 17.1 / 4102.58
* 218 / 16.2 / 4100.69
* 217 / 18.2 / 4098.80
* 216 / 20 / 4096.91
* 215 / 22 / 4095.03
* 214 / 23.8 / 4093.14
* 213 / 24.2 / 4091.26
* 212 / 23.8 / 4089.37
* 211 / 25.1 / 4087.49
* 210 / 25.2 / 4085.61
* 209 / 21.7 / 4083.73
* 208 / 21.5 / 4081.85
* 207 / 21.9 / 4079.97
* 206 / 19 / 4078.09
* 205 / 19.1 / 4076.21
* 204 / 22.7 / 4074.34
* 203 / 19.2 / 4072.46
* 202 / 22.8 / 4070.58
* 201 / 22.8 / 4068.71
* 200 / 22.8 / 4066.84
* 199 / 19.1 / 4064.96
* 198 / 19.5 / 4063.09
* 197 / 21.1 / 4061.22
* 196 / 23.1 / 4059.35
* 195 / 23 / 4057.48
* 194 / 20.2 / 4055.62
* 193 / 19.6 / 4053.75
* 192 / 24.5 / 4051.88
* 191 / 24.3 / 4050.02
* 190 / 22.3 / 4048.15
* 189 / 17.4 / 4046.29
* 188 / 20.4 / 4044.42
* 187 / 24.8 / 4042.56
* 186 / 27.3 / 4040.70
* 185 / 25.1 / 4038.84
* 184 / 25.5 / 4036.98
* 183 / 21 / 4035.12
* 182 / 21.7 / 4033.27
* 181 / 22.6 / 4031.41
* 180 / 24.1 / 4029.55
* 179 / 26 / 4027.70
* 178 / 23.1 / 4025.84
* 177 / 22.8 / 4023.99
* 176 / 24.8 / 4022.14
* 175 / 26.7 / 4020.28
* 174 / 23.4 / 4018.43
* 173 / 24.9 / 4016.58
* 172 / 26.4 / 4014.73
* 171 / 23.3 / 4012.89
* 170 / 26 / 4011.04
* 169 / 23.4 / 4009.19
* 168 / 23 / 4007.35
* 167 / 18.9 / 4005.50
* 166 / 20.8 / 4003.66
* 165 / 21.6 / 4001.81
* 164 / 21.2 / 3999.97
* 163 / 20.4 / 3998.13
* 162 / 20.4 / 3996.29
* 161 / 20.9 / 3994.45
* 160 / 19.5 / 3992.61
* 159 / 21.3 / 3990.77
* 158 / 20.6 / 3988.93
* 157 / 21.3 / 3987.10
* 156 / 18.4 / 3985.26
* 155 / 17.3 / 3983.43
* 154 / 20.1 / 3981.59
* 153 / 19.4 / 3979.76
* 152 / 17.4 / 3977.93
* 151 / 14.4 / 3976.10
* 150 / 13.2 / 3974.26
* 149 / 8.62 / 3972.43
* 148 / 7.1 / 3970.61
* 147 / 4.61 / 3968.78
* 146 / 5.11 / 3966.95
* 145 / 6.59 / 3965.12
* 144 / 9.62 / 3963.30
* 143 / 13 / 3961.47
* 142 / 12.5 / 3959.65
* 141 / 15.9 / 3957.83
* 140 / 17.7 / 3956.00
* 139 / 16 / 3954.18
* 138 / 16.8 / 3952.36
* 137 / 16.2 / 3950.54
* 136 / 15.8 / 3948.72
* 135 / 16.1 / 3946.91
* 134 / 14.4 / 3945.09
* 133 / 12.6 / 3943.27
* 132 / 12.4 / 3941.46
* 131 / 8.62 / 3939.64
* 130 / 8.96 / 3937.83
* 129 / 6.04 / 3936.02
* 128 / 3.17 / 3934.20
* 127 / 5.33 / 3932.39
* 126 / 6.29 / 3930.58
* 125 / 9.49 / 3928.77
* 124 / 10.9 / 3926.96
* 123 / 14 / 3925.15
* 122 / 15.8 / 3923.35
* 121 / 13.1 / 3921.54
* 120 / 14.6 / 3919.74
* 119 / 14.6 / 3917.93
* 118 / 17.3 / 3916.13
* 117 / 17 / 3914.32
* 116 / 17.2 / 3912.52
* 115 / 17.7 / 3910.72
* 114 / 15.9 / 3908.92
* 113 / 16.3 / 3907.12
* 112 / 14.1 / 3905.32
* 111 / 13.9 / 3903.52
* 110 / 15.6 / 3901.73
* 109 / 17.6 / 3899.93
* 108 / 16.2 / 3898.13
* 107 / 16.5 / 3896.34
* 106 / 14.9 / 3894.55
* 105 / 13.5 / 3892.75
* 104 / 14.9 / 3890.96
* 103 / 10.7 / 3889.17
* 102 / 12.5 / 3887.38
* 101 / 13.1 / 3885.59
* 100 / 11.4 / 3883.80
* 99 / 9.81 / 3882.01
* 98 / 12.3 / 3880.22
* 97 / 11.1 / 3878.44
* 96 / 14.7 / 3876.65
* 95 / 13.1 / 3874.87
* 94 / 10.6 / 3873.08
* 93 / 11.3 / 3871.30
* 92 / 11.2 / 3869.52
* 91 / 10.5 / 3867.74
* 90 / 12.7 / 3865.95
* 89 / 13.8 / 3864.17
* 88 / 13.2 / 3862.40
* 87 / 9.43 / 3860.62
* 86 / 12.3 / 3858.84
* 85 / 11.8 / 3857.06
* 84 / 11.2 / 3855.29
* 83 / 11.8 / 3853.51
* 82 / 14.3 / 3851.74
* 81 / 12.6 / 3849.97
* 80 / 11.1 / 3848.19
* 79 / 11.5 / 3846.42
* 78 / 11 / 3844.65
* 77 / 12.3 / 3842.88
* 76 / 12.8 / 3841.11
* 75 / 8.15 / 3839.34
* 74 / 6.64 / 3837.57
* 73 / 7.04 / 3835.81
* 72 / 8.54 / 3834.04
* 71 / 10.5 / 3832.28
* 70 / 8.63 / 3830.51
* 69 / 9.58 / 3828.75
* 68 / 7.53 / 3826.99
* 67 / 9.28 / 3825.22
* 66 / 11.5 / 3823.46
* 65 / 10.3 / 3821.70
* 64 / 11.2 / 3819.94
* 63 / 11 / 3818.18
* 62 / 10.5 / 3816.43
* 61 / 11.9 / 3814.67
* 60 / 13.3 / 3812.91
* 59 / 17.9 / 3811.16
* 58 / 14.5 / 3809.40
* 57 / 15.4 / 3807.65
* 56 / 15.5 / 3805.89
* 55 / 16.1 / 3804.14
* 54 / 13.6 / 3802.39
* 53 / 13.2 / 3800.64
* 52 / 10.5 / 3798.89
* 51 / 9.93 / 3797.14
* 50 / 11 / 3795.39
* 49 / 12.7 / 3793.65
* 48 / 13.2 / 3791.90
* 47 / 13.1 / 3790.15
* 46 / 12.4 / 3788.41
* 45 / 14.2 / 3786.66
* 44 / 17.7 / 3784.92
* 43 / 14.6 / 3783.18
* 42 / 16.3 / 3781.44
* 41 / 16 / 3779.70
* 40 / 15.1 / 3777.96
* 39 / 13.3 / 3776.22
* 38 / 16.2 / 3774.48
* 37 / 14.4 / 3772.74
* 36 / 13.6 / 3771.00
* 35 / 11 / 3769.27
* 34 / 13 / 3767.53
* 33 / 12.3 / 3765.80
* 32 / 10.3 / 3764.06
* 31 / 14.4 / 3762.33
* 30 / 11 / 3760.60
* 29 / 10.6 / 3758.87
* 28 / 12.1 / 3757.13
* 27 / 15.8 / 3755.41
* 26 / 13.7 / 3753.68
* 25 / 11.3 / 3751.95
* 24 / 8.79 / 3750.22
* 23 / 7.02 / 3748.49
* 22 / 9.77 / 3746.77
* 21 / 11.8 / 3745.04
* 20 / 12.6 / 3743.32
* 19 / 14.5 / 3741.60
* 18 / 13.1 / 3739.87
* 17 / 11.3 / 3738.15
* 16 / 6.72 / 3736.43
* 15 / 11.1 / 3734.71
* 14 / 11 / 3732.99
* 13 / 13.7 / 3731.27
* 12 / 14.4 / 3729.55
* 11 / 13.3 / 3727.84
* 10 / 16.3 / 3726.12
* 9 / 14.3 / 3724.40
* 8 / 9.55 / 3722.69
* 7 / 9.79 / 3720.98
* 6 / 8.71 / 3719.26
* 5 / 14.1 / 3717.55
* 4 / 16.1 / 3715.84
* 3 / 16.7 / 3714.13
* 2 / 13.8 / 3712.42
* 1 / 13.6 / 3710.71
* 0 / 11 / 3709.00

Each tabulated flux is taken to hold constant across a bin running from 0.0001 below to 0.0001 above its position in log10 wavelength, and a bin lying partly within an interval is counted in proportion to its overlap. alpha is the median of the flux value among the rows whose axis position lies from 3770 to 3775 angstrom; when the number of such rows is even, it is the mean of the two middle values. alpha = 14.4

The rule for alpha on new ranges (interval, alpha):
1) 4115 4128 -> 22.8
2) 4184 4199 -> 21.2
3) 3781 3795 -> 13.7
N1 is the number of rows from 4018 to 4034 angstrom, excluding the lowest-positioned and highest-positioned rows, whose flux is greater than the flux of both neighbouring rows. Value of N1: 2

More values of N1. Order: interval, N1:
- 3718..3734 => 3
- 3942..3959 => 3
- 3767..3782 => 1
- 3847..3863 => 2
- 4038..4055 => 2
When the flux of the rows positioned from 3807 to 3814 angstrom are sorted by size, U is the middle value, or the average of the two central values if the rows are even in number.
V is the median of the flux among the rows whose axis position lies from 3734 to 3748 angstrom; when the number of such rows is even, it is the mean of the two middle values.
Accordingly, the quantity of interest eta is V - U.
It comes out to -3.4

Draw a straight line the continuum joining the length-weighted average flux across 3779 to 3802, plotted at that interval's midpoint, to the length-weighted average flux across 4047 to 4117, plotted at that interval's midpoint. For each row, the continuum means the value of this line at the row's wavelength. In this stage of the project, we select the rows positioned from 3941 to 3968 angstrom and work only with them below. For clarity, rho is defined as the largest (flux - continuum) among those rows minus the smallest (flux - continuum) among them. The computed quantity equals 12.90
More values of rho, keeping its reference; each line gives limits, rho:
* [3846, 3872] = 5.12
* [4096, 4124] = 7.57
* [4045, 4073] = 6.94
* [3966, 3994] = 16.17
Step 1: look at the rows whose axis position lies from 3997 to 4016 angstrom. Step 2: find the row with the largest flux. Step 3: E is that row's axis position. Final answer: 4014.73 angstrom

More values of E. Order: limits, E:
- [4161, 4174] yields 4161.57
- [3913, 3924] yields 3916.13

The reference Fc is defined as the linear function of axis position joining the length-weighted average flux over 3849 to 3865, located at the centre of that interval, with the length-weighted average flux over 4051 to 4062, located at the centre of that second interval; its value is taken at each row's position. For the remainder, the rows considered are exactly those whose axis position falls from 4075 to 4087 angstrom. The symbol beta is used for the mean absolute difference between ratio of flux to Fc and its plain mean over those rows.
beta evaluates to 0.06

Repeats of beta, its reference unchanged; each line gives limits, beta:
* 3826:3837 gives 0.09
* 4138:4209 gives 0.05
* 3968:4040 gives 0.15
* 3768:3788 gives 0.15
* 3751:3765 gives 0.23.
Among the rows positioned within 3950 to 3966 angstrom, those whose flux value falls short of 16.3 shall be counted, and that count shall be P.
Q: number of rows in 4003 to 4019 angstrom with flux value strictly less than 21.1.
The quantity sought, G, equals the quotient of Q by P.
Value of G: 0.3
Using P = 7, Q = 2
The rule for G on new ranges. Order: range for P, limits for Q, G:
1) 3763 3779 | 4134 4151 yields 0.6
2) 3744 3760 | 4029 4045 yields 0.2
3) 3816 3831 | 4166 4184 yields 0.7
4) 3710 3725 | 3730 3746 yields 1.1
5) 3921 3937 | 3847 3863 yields 1.0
